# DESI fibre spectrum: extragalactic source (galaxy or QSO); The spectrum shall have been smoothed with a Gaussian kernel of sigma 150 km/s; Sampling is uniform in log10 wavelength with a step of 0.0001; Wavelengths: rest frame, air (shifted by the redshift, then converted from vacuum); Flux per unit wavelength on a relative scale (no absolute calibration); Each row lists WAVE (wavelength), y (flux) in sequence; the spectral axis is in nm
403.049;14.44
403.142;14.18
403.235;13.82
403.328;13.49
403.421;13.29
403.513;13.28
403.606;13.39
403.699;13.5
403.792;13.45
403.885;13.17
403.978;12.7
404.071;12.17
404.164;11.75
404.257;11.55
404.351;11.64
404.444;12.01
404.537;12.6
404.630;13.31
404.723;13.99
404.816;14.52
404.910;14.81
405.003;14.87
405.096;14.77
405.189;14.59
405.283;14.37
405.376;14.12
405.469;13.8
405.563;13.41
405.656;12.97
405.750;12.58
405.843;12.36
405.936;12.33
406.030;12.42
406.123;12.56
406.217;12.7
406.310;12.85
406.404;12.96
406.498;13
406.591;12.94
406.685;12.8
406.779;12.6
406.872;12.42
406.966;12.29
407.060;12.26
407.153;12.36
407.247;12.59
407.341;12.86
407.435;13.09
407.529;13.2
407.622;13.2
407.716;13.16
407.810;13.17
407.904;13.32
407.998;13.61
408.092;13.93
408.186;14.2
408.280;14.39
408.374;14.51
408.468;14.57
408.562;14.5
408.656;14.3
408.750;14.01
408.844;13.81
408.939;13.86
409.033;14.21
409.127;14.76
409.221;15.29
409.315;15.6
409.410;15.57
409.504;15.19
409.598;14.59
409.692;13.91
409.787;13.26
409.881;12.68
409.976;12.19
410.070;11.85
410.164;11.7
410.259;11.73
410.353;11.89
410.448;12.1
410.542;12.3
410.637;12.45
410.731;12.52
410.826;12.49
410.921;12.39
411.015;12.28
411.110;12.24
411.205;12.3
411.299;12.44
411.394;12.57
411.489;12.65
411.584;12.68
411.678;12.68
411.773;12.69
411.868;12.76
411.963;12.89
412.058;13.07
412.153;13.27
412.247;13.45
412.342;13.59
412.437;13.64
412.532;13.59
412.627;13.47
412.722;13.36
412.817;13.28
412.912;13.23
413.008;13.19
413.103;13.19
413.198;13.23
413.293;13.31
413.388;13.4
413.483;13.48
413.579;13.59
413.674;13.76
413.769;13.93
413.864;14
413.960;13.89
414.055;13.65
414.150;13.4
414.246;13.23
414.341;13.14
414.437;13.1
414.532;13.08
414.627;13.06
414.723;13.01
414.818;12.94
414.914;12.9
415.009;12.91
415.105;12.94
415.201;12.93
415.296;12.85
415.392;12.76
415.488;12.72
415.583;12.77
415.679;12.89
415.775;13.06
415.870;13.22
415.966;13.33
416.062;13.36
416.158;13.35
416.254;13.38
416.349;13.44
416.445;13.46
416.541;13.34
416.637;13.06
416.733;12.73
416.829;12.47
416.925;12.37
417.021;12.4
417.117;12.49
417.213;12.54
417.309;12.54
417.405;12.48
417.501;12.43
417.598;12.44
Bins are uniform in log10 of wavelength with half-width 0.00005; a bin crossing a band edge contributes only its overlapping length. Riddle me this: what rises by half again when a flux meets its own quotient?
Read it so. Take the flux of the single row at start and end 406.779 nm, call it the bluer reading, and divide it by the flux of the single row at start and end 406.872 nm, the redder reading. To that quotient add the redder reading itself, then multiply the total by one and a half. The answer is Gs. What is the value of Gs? 20.15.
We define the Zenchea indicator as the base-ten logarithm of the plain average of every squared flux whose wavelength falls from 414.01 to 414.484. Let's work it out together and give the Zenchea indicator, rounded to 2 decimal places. 2.25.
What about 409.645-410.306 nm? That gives 2.19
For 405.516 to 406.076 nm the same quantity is 2.21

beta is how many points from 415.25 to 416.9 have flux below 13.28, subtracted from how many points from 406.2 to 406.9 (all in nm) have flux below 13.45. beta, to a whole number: -2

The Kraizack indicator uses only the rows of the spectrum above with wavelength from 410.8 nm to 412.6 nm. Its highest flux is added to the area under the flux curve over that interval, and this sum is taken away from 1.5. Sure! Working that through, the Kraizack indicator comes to -35.2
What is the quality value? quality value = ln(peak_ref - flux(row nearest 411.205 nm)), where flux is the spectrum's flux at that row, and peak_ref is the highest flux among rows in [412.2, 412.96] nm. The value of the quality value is 0.3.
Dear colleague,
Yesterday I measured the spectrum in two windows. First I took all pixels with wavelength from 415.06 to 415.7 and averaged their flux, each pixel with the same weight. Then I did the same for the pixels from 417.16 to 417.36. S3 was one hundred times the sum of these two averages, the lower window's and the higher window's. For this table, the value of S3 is 2538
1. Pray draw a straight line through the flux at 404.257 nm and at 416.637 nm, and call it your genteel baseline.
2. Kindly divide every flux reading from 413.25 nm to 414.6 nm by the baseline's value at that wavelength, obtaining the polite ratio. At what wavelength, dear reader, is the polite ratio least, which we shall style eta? 414.532 nm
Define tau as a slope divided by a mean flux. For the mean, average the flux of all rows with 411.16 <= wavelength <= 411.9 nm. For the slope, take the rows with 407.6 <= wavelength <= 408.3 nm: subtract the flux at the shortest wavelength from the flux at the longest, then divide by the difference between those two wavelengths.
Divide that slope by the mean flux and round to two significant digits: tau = 0.14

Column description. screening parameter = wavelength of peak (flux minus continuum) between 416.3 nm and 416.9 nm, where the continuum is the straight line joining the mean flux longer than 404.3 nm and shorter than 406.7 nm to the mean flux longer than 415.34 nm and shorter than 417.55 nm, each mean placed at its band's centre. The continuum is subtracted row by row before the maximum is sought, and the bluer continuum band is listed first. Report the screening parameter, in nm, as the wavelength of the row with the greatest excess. 416.445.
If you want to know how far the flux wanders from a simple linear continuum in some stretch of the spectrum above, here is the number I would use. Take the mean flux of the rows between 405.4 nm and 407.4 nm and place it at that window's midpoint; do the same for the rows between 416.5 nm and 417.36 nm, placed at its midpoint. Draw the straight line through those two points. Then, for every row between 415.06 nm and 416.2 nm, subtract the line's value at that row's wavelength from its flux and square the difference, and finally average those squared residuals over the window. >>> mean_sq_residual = 0.2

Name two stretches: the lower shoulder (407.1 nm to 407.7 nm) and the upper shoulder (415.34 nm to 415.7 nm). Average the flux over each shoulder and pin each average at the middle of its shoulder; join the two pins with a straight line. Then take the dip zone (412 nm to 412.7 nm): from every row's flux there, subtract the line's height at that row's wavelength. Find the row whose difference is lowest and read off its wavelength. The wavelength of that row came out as 412.058 nm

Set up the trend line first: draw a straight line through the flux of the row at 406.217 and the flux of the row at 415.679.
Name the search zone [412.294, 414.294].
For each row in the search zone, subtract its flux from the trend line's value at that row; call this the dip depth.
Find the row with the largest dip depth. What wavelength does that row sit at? 413.103 nm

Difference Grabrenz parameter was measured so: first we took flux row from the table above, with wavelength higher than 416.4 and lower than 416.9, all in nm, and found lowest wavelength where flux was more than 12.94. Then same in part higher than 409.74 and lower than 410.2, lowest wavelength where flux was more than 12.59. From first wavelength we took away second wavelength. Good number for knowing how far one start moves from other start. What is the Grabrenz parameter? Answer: 6.66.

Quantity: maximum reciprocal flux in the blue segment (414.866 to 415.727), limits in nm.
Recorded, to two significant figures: 0.079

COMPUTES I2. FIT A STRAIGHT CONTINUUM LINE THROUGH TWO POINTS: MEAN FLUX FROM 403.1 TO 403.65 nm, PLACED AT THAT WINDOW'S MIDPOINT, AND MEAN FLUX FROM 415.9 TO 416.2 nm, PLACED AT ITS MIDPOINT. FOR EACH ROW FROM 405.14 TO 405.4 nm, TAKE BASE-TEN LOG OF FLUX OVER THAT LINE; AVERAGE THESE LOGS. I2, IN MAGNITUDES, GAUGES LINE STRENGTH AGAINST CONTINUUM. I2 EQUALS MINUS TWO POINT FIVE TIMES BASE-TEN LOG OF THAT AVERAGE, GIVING 4.0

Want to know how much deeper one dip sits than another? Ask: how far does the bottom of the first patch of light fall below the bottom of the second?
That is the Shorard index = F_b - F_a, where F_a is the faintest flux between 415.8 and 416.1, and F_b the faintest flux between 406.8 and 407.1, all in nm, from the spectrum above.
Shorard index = -1.0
